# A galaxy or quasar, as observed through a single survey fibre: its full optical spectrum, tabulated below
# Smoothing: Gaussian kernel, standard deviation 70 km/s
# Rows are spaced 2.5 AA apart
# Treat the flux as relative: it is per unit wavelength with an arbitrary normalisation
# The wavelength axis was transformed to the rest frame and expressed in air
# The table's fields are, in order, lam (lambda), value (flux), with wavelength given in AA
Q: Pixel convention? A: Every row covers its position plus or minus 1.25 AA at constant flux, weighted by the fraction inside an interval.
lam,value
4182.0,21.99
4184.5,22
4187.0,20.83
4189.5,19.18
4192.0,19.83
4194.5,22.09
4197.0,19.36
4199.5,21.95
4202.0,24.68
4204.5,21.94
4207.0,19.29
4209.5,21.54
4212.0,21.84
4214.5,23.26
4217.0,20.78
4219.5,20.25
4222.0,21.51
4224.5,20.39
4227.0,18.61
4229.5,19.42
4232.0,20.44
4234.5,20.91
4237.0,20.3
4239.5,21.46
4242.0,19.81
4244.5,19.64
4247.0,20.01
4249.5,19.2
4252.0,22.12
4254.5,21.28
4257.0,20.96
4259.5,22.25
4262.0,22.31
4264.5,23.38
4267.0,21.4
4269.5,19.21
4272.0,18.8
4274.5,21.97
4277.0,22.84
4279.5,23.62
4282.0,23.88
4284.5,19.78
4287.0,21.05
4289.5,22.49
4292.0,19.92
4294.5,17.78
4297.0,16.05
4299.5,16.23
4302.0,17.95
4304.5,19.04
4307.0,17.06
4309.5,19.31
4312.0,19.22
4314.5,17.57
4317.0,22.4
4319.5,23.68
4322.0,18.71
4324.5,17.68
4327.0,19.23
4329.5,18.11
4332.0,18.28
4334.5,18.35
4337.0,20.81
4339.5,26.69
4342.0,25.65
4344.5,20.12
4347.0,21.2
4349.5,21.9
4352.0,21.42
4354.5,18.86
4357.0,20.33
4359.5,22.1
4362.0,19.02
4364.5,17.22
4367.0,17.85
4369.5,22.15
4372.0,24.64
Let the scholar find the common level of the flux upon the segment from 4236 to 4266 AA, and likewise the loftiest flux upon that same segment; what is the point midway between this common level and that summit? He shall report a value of 22.2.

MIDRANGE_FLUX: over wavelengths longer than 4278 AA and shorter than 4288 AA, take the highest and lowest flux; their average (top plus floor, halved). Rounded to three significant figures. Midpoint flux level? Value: 21.8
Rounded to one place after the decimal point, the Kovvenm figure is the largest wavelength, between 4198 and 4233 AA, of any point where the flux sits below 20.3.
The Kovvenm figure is 4229.5 AA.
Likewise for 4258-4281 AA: 4272.0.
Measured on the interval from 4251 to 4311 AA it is 4309.5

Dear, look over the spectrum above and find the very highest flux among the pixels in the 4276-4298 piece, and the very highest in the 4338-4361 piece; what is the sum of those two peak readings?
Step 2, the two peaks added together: 50.6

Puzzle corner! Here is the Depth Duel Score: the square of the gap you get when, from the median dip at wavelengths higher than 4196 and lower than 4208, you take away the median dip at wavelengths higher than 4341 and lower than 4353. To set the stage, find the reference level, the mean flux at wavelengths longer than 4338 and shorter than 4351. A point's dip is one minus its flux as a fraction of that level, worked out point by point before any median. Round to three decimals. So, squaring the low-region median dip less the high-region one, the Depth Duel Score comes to 0.001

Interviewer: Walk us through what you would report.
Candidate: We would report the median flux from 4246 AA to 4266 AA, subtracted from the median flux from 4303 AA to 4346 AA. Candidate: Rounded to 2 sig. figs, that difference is -2.5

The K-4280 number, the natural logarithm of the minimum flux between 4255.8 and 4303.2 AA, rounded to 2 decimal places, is 2.78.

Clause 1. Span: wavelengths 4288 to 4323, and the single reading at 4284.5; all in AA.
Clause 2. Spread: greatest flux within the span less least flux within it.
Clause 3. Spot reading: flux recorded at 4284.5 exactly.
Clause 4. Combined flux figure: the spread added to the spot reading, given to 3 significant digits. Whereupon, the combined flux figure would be 27.4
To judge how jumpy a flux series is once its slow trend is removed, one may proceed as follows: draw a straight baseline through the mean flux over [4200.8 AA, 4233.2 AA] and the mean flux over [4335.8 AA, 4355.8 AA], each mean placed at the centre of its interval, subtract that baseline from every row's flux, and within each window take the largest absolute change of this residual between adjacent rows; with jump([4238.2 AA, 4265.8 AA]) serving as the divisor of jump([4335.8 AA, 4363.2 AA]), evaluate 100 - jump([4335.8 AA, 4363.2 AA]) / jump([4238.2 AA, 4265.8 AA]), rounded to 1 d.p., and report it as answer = 98.0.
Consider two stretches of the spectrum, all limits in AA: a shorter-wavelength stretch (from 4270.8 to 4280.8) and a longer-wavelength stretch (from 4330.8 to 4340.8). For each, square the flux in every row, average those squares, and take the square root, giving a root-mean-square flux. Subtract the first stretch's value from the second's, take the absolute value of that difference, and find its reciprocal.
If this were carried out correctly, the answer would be 1.7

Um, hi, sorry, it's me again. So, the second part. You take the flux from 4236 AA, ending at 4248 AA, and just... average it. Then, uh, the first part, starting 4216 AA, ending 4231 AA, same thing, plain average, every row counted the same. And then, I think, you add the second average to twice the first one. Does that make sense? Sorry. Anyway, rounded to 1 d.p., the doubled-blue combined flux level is 60.6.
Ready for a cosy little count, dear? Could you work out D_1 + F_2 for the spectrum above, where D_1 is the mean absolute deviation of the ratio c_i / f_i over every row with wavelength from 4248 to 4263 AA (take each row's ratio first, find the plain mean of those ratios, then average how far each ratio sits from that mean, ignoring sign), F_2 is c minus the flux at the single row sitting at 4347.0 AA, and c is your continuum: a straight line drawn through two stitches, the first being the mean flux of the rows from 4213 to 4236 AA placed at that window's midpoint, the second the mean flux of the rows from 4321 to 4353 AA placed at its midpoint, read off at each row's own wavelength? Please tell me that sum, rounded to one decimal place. -0.5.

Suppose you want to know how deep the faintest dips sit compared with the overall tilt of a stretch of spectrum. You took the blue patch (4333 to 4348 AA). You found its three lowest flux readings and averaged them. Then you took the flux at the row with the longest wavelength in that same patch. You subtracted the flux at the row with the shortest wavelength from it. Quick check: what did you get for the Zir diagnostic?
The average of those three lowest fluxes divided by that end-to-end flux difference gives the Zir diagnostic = 6.9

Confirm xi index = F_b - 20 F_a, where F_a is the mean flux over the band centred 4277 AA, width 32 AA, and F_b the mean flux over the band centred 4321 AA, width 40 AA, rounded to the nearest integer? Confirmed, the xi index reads -412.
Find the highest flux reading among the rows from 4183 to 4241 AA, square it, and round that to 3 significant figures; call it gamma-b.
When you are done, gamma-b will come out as 609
